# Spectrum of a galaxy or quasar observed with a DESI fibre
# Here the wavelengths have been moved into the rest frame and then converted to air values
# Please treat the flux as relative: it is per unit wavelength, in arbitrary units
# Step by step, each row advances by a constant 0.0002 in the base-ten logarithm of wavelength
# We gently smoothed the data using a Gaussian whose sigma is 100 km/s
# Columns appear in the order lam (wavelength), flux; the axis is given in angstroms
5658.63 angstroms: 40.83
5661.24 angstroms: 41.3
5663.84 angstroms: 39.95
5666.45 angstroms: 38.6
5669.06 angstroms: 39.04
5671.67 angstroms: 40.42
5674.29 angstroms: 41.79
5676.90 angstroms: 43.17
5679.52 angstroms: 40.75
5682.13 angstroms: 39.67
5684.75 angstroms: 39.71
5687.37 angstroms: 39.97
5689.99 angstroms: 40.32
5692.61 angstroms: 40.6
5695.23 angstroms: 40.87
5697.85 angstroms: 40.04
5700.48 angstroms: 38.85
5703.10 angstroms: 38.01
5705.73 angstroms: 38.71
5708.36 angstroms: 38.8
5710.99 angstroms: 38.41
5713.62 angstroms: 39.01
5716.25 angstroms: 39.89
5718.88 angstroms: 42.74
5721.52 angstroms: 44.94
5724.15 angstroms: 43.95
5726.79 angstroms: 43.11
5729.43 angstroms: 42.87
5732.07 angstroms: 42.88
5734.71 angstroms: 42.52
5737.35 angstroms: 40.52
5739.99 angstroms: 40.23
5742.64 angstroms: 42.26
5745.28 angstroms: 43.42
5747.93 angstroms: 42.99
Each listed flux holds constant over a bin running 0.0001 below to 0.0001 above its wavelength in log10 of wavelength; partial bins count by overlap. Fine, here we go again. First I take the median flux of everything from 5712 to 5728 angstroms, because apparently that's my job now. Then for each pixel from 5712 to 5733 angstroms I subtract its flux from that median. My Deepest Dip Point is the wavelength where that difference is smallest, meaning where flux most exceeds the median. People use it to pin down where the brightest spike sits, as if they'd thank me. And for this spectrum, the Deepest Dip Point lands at 5721.52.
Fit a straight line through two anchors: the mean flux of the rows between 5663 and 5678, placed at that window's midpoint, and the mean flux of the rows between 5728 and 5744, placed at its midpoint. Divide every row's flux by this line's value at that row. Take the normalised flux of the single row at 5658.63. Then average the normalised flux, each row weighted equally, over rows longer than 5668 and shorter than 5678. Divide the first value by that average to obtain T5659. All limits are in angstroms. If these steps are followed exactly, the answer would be 1.00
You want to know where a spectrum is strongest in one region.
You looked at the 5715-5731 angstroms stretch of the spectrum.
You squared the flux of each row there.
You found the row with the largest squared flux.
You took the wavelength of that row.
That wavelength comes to 5721.52 angstroms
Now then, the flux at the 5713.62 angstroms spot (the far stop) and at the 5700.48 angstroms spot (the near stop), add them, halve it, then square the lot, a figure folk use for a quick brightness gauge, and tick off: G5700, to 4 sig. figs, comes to 1516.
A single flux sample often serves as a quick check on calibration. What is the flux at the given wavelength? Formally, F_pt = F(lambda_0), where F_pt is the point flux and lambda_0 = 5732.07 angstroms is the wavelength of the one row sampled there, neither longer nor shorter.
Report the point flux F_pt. 42.88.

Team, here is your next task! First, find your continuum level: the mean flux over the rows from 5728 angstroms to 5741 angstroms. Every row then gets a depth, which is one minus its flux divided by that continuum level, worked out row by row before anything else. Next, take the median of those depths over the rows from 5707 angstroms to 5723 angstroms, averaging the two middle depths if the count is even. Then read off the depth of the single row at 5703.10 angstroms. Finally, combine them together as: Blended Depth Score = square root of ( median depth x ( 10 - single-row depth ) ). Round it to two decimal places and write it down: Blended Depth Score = 0.75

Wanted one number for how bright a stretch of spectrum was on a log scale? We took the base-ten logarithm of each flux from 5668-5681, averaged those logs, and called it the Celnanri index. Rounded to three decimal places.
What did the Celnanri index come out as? 1.613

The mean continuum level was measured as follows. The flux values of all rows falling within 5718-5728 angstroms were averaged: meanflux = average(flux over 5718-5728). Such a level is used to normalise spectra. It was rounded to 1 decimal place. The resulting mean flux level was 43.7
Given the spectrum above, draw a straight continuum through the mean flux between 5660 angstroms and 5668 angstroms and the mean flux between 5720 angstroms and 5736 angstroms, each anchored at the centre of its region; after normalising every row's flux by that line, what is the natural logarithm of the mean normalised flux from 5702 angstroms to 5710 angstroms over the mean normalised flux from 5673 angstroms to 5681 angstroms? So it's -0.122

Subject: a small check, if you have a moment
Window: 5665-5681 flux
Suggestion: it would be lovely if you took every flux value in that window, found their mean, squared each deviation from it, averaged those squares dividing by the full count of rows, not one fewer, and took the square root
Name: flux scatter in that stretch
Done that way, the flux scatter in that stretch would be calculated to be 1.6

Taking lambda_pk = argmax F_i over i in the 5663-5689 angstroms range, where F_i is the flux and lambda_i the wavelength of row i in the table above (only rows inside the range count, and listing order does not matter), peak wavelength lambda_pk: 5676.90 angstroms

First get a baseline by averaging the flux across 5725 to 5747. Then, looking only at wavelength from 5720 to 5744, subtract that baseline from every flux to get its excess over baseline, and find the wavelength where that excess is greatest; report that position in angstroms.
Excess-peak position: 5721.52 angstroms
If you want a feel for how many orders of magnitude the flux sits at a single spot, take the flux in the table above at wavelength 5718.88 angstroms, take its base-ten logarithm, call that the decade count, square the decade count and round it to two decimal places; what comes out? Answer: 2.66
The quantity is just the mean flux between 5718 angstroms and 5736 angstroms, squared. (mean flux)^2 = 1874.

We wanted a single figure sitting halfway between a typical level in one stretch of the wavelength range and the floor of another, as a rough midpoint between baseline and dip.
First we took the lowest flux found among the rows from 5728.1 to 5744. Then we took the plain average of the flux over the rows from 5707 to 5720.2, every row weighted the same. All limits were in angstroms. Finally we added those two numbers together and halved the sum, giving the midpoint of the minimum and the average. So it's 40.0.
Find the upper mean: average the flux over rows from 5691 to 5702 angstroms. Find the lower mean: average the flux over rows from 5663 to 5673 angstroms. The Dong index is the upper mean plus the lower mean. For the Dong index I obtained 80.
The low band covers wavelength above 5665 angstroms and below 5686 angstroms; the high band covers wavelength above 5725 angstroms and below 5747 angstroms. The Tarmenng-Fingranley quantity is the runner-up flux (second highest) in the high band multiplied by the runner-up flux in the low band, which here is 1802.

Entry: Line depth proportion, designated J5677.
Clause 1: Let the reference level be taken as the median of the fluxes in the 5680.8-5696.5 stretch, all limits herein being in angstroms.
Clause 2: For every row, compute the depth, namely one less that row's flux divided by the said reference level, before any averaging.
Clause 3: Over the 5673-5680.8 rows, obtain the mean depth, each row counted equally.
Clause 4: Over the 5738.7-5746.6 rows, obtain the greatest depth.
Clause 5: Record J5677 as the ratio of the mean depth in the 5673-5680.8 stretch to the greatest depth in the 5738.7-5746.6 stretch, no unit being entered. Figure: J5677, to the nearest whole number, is 21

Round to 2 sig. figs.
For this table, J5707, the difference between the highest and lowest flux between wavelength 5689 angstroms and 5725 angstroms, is 6.9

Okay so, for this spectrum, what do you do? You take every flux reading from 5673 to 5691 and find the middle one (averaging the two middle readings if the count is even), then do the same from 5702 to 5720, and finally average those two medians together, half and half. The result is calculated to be 39.56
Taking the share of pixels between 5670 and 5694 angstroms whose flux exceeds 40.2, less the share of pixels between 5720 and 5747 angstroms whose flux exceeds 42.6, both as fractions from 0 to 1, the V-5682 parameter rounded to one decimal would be 0.1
